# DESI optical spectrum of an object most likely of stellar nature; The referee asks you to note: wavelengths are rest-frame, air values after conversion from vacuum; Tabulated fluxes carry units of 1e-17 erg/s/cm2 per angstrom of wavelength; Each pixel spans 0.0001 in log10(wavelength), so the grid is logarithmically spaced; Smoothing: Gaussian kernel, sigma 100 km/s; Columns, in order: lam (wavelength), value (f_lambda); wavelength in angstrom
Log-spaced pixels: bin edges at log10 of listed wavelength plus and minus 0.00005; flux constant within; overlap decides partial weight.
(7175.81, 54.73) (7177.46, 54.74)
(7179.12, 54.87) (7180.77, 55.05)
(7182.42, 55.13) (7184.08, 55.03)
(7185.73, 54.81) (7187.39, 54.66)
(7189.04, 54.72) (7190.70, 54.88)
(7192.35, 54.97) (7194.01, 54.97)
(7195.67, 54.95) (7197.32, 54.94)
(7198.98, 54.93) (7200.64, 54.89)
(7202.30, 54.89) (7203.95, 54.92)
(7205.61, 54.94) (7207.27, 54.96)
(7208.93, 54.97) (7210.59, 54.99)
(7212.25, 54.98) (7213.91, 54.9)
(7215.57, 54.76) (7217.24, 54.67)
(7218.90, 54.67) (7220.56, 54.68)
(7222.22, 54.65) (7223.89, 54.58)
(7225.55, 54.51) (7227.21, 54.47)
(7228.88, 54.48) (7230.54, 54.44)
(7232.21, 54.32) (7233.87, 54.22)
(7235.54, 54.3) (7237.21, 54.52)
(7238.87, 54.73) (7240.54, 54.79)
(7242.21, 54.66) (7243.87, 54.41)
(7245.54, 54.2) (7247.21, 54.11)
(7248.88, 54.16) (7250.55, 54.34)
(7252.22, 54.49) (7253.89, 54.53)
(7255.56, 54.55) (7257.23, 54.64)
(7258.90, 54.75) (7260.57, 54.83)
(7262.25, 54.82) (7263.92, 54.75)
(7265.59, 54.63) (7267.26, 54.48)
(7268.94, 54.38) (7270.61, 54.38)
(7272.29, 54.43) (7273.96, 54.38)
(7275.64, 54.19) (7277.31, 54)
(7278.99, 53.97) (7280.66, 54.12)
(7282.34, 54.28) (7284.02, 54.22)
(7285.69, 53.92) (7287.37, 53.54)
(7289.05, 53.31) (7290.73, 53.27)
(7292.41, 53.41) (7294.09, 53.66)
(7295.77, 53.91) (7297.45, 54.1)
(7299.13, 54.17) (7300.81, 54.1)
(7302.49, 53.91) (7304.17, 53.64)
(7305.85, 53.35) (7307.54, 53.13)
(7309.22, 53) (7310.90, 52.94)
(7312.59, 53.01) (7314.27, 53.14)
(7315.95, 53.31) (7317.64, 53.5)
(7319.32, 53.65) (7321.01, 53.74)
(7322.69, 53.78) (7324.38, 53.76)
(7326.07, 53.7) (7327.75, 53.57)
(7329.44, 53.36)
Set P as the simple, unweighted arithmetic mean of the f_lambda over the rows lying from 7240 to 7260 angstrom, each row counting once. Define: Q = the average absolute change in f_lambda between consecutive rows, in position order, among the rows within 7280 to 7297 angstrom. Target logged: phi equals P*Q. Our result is 11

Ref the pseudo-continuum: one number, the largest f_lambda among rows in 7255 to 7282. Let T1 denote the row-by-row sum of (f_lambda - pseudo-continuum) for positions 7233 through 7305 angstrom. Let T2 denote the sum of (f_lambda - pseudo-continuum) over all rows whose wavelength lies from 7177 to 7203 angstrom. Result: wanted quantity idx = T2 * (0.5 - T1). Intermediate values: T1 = -25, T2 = 1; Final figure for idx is 30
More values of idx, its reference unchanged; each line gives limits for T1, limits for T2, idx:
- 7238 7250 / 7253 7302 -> -60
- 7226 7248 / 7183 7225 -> 3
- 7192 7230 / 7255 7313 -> -27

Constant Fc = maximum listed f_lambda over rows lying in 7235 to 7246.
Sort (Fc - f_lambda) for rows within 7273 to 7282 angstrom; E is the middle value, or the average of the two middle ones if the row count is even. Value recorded 0.7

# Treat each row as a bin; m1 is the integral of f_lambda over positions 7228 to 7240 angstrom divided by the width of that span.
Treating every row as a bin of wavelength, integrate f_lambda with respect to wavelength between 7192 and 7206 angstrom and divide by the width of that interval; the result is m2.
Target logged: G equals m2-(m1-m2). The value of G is 55.5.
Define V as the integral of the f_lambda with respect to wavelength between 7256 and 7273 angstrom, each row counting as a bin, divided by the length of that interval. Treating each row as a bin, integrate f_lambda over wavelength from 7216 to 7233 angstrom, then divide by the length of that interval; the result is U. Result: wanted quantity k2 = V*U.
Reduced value 2977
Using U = 54.5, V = 54.6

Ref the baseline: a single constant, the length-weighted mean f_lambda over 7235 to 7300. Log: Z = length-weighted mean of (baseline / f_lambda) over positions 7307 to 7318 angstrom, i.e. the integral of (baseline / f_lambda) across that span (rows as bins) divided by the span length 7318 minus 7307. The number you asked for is 1.02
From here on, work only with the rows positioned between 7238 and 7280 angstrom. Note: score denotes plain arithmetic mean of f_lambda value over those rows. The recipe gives 54.5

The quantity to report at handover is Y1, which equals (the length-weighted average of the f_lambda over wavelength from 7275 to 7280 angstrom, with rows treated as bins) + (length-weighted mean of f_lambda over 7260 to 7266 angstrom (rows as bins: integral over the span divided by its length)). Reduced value 109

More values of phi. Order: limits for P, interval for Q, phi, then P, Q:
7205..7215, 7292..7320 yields 9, 55.0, 0.17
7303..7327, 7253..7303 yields 7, 53.4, 0.13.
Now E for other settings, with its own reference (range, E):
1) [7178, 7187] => -0.2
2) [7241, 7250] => 0.6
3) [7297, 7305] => 0.7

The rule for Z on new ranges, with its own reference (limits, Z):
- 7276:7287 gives 1.00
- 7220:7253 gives 1.00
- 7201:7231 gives 0.99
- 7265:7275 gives 1.00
